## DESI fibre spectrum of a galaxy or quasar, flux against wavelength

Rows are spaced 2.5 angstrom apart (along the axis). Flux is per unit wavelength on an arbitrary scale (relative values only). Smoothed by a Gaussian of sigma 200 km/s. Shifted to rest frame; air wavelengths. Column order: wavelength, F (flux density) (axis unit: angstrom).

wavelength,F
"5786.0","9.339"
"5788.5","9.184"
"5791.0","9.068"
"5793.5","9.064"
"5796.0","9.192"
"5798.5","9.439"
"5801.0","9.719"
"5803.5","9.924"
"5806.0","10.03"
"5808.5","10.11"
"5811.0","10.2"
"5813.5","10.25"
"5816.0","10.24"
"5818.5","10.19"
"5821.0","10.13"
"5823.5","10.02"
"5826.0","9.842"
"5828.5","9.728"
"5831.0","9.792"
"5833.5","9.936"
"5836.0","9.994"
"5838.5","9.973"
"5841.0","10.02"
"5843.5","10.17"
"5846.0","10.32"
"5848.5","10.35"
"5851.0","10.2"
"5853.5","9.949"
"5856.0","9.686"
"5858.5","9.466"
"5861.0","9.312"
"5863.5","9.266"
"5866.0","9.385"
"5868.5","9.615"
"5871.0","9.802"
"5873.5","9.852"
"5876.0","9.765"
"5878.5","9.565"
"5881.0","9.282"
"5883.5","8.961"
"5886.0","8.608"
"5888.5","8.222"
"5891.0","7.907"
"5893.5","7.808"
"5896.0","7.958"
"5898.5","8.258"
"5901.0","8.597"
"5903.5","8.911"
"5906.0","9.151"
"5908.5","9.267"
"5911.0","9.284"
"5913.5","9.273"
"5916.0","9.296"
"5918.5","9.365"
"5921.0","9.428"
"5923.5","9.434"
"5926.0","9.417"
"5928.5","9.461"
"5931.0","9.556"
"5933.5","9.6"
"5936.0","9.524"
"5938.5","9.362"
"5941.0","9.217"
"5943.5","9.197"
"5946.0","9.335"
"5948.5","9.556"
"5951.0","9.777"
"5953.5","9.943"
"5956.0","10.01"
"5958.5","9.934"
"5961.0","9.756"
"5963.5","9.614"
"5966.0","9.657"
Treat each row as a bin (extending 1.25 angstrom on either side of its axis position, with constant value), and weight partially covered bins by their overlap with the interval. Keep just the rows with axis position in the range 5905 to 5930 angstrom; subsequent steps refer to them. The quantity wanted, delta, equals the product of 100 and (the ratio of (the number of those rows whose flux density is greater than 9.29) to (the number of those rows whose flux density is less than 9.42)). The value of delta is 86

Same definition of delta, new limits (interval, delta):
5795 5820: 900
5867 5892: 100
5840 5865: 450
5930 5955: 200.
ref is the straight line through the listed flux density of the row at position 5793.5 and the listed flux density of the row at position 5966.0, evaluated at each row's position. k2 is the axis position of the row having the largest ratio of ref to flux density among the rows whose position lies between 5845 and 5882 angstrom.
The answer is 5881.0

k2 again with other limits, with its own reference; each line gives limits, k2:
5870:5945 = 5893.5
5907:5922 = 5913.5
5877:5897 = 5893.5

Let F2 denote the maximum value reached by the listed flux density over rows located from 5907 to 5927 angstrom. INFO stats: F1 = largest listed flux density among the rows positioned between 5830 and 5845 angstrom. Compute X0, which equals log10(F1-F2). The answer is -0.13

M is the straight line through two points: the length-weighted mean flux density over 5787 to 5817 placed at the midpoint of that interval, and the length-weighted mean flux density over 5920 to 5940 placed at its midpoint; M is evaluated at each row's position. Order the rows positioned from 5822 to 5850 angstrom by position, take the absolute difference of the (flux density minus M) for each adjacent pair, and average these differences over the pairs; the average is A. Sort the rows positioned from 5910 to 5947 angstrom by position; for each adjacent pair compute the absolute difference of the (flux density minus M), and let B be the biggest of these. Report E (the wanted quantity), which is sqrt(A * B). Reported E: 0.12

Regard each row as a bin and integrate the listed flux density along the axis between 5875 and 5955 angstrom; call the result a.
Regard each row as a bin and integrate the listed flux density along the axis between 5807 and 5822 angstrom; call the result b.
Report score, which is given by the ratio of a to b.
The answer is 4.8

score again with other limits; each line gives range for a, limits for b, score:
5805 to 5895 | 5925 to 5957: 2.9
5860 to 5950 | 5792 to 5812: 4.3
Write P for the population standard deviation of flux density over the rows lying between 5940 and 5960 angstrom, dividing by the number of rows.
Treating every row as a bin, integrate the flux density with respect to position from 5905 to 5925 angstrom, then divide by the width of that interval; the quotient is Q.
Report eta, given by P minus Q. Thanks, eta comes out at -9.0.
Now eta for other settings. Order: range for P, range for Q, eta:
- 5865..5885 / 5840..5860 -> -9.7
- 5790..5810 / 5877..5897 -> -8.2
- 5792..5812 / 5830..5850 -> -9.7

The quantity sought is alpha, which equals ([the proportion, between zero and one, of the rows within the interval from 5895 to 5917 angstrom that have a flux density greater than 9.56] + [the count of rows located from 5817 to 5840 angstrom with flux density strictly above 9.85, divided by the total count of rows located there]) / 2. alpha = 0.33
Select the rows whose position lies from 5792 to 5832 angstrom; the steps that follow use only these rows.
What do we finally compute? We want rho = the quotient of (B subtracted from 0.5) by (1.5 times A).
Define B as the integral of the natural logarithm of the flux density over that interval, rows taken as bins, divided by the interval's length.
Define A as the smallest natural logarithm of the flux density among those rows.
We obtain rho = -0.541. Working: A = 2.204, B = 2.29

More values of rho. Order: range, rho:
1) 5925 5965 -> -0.529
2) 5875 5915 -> -0.542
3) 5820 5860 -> -0.534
